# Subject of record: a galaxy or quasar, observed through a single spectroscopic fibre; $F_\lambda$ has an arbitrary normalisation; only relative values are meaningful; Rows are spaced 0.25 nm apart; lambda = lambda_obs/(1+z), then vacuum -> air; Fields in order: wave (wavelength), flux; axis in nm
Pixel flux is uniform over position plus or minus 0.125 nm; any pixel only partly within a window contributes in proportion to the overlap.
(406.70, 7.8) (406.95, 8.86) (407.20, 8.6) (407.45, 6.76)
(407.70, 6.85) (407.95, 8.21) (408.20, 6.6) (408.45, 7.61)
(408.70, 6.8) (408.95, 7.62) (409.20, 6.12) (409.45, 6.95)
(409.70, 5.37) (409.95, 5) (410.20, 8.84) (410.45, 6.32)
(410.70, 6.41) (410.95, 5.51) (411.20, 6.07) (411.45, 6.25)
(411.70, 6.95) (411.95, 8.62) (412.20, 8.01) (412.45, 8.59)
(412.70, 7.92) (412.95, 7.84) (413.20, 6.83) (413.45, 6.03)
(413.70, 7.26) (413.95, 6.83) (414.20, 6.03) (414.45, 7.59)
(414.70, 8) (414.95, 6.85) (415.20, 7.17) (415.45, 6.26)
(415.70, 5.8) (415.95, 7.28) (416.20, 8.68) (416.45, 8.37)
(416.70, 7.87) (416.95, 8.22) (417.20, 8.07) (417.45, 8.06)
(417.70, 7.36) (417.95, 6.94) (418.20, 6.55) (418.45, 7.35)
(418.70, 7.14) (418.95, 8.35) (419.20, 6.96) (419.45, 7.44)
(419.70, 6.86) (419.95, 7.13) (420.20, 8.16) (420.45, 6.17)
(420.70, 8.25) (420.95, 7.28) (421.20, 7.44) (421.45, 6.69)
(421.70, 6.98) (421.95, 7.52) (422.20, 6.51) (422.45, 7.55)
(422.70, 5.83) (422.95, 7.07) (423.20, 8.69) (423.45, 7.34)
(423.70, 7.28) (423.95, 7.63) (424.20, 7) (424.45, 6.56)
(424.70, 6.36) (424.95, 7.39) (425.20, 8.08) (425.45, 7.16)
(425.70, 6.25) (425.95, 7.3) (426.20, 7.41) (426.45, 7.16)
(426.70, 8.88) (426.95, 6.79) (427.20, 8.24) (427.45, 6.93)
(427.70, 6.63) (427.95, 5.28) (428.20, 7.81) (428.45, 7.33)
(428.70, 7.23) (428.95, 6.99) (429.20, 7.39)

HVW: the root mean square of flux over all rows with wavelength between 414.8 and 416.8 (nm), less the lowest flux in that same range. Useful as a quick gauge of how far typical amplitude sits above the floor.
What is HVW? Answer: 1.5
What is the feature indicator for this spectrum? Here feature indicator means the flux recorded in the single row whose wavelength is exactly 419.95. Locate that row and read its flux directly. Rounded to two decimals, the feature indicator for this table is 7.13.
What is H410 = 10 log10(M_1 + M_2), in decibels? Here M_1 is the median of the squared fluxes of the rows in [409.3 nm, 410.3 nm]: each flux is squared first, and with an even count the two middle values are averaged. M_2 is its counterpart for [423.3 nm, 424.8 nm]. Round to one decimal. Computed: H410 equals 19.5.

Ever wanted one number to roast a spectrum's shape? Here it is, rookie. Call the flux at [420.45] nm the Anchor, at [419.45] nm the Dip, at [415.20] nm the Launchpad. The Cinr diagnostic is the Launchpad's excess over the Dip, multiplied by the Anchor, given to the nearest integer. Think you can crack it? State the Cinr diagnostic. -2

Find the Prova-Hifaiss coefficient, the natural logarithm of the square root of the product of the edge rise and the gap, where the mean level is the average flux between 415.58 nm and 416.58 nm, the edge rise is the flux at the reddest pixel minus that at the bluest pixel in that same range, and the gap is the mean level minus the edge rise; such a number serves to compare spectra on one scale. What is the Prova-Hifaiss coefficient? 1.27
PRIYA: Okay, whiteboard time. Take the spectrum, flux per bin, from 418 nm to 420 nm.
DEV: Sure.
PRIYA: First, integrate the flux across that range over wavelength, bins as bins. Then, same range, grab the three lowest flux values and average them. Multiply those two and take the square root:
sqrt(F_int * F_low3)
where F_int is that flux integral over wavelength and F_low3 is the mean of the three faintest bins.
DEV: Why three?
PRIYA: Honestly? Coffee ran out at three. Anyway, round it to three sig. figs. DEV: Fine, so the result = 9.90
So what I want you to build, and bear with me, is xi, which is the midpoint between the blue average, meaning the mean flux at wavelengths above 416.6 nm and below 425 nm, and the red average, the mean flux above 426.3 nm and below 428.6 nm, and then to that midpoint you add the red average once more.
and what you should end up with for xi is 14.49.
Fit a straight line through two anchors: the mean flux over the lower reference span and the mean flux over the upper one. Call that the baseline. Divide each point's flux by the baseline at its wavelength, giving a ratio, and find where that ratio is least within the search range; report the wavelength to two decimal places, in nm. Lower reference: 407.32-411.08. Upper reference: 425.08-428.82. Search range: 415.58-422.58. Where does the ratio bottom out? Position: 415.70 nm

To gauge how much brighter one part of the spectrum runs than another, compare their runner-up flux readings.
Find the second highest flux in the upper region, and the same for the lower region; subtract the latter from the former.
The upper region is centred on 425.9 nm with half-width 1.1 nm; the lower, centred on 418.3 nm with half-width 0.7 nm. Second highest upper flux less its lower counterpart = 0.7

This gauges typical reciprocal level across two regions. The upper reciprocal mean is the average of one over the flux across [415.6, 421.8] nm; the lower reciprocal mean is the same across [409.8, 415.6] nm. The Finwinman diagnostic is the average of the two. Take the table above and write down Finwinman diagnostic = 0.141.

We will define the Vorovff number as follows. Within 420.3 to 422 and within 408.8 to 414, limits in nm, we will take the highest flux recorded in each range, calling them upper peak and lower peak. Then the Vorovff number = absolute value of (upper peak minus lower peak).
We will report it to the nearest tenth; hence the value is 0.6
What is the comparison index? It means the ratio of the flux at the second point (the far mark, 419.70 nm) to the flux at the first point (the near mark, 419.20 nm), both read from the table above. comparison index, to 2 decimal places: 0.99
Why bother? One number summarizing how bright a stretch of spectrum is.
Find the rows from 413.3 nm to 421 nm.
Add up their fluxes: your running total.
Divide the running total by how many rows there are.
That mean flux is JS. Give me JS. 7.30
